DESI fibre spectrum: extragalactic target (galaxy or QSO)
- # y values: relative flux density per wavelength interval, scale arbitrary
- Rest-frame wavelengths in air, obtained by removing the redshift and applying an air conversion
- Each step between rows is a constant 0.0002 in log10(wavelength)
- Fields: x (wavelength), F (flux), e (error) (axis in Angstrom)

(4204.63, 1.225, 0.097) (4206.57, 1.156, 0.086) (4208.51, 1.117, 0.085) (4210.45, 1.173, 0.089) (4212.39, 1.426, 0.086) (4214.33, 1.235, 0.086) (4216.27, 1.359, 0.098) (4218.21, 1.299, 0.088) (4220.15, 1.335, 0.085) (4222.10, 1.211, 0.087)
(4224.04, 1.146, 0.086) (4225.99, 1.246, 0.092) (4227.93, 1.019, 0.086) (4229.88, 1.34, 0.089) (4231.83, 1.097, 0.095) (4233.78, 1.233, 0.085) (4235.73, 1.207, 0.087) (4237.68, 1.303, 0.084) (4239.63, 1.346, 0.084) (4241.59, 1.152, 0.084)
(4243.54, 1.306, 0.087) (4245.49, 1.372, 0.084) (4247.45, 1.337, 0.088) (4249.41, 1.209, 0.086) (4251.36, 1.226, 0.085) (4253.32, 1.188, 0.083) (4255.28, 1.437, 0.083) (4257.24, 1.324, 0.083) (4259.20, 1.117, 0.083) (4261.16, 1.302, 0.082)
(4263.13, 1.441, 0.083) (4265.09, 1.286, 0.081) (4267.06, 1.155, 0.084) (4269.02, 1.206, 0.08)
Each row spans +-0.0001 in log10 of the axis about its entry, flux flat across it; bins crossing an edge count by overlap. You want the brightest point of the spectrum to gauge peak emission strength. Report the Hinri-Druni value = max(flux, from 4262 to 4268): 1.441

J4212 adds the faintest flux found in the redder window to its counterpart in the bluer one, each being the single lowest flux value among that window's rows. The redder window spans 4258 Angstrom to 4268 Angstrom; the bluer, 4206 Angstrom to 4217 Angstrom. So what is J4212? 2.23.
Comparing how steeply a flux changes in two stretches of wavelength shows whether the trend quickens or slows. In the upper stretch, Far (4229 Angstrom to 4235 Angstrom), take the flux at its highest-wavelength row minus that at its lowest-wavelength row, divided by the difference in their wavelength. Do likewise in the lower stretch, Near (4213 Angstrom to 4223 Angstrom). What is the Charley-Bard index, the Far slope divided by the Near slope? 8.9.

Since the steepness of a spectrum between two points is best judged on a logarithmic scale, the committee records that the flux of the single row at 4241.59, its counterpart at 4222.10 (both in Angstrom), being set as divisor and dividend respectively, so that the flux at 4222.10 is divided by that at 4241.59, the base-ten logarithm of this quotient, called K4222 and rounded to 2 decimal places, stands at 0.02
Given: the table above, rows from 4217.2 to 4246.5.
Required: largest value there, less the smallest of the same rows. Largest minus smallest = 0.35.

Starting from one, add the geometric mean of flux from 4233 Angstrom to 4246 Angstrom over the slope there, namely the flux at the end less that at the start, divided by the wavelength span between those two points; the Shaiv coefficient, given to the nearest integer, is 108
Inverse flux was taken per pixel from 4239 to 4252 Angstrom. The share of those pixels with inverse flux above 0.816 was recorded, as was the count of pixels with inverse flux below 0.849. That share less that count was -5.7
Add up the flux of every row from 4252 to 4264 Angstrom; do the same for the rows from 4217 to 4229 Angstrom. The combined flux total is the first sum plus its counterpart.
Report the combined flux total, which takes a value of 15.1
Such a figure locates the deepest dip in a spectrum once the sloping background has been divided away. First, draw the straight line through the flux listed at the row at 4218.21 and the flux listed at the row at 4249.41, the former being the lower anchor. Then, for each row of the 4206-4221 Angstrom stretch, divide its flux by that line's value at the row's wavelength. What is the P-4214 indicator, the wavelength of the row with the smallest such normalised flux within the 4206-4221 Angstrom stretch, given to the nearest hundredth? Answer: 4208.51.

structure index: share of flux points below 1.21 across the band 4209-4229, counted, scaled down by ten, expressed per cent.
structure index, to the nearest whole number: 30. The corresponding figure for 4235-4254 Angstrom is 40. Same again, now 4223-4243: 50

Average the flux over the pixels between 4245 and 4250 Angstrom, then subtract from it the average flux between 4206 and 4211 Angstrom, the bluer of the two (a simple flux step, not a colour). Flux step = 0.16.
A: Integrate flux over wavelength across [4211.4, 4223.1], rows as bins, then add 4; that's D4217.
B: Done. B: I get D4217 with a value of 19.3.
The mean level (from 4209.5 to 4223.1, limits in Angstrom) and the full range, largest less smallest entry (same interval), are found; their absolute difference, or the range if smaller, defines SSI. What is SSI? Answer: 0.253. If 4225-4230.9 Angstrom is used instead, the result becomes 0.321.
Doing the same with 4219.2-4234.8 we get 0.321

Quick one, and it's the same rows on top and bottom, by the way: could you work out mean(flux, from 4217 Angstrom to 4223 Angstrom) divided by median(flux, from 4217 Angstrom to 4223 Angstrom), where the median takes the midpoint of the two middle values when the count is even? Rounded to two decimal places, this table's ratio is 0.99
